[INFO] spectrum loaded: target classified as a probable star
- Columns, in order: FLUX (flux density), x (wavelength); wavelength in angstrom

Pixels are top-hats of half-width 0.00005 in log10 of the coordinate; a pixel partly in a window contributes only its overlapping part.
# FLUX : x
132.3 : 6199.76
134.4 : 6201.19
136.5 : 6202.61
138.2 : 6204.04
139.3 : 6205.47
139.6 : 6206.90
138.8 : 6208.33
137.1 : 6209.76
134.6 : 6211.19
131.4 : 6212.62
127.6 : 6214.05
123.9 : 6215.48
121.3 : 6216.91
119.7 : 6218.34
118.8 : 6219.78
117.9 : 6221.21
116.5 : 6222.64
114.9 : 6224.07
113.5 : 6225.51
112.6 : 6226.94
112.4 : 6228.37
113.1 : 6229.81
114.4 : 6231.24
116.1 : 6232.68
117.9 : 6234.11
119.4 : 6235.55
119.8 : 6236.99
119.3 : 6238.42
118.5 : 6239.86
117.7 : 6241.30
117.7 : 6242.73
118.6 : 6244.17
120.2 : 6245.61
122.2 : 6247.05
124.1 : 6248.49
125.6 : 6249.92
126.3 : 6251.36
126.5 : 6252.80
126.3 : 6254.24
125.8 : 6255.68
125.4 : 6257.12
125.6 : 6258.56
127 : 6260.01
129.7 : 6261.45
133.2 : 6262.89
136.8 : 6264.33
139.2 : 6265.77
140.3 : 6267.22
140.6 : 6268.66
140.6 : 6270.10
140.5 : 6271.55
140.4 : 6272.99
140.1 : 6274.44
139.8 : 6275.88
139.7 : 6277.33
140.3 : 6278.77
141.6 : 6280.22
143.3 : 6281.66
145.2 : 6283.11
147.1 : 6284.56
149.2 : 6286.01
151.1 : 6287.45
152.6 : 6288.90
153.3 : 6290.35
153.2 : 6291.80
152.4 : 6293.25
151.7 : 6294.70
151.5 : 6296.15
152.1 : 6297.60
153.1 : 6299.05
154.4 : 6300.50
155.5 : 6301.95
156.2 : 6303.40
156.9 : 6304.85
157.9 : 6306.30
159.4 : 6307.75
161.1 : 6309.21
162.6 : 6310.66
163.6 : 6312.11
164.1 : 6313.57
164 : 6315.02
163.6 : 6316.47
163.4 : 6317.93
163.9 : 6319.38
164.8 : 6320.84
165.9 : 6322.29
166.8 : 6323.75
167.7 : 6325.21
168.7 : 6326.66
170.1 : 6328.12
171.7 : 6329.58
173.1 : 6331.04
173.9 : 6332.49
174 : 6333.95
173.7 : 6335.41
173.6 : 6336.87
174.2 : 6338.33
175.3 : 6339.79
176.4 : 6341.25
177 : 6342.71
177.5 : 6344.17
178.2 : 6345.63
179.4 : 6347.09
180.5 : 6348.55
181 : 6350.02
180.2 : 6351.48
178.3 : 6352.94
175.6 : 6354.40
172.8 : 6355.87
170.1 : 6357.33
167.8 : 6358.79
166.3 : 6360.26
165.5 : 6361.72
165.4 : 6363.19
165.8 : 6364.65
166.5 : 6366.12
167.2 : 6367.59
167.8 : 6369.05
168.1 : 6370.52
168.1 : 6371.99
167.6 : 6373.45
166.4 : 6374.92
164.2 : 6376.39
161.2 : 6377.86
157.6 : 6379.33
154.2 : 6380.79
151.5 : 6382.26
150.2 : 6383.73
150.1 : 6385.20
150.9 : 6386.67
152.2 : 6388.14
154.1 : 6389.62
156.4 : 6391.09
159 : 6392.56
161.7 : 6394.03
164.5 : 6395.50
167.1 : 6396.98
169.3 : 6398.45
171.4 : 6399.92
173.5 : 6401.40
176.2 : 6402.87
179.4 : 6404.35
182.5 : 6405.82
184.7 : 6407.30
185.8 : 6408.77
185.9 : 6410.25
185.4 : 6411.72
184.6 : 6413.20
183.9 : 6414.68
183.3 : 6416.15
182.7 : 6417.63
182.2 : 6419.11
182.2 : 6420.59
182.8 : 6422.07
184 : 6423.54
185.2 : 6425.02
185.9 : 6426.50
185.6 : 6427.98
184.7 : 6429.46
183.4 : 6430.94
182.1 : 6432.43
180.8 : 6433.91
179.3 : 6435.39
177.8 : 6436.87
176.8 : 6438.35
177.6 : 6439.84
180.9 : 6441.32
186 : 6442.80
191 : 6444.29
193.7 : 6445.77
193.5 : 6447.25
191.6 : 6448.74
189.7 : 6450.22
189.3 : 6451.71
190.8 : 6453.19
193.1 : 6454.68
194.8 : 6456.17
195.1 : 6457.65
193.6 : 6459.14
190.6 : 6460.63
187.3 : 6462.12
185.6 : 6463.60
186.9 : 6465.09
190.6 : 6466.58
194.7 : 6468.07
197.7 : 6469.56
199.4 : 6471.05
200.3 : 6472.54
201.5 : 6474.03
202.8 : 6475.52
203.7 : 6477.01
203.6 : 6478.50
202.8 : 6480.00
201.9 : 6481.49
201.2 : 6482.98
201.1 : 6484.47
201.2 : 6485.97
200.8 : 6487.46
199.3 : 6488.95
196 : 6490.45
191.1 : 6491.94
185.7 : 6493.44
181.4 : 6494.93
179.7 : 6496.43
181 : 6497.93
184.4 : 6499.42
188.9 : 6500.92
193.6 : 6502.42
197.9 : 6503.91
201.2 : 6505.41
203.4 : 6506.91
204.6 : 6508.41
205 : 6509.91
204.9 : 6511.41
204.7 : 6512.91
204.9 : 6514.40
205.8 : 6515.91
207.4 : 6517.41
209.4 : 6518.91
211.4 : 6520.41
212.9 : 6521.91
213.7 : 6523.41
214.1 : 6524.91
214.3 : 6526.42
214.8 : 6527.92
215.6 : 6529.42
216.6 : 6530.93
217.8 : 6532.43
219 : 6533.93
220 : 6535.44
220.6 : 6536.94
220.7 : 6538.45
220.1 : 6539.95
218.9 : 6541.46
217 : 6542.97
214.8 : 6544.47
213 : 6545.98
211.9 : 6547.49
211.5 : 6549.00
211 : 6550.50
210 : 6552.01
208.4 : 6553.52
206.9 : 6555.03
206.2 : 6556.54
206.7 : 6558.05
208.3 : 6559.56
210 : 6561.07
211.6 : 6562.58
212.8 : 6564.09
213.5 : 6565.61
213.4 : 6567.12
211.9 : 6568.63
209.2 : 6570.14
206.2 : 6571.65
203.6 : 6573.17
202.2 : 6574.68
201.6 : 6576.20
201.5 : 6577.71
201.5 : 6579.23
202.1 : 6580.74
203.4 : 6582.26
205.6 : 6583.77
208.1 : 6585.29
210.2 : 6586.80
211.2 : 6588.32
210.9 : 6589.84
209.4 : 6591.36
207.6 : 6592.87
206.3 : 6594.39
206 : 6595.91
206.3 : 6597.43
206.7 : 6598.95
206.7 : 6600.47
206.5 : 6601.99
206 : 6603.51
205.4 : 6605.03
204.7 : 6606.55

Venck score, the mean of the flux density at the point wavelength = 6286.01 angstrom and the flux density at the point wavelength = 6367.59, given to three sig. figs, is 158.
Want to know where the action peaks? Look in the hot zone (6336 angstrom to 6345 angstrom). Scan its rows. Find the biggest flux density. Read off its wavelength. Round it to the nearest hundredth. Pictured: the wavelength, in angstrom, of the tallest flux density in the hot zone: 6344.17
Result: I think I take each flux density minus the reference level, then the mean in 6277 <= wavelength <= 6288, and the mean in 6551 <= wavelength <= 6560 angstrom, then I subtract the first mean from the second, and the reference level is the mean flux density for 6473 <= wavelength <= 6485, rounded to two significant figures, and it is 63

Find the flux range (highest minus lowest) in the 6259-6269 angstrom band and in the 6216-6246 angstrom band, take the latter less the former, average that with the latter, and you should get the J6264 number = 2.1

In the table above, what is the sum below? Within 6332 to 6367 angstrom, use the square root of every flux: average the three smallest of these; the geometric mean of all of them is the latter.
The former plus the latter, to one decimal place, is 26.0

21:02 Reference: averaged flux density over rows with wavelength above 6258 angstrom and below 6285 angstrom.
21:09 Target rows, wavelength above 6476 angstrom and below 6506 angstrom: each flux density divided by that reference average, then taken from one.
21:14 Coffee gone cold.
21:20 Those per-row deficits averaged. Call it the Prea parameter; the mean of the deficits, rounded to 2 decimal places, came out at -0.41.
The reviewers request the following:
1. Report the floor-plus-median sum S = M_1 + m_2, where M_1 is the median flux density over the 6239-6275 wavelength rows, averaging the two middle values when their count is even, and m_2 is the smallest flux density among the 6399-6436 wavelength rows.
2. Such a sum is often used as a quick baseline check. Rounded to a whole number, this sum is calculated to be 298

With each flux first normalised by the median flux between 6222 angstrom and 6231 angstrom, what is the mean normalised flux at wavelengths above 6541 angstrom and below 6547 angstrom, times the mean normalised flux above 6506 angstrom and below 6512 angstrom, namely 3.4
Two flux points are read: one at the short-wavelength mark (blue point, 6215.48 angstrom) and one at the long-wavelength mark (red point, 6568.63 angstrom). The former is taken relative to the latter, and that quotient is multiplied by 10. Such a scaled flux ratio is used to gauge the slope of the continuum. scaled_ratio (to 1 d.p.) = 5.8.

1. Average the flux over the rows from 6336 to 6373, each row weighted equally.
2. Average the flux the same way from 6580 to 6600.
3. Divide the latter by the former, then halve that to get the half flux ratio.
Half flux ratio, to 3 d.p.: 0.600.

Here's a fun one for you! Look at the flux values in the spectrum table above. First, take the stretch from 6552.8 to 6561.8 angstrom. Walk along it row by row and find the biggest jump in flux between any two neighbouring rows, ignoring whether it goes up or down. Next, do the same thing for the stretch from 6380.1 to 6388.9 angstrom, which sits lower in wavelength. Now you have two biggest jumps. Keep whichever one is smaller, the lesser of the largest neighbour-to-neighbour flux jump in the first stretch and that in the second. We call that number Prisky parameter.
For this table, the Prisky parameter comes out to 1.7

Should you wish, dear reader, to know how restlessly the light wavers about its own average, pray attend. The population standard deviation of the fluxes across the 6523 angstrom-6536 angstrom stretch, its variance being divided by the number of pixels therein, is 2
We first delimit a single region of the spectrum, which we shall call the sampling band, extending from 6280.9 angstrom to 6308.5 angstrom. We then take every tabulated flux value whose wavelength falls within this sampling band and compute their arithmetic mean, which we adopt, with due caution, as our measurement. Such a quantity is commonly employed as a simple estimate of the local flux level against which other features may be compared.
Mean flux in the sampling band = 152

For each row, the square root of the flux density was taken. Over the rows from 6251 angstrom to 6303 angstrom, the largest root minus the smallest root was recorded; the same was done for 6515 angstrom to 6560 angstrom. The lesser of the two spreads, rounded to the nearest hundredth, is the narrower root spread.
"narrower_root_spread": 0.51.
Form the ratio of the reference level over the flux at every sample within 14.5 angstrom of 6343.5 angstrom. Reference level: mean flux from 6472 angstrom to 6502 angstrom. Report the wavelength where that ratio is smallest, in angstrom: 6350.02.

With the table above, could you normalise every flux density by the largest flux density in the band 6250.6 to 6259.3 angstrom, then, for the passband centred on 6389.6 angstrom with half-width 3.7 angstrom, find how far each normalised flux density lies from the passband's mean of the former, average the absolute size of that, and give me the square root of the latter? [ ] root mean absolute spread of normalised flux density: 0.14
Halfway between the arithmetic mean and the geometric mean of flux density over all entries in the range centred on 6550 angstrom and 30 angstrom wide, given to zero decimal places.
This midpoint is 213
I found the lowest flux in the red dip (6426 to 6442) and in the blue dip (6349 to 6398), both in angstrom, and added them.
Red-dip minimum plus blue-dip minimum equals 327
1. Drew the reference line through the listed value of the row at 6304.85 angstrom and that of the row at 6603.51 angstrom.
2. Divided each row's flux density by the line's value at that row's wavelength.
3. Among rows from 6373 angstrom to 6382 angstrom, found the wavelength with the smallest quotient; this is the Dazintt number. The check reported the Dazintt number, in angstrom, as 6380.79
